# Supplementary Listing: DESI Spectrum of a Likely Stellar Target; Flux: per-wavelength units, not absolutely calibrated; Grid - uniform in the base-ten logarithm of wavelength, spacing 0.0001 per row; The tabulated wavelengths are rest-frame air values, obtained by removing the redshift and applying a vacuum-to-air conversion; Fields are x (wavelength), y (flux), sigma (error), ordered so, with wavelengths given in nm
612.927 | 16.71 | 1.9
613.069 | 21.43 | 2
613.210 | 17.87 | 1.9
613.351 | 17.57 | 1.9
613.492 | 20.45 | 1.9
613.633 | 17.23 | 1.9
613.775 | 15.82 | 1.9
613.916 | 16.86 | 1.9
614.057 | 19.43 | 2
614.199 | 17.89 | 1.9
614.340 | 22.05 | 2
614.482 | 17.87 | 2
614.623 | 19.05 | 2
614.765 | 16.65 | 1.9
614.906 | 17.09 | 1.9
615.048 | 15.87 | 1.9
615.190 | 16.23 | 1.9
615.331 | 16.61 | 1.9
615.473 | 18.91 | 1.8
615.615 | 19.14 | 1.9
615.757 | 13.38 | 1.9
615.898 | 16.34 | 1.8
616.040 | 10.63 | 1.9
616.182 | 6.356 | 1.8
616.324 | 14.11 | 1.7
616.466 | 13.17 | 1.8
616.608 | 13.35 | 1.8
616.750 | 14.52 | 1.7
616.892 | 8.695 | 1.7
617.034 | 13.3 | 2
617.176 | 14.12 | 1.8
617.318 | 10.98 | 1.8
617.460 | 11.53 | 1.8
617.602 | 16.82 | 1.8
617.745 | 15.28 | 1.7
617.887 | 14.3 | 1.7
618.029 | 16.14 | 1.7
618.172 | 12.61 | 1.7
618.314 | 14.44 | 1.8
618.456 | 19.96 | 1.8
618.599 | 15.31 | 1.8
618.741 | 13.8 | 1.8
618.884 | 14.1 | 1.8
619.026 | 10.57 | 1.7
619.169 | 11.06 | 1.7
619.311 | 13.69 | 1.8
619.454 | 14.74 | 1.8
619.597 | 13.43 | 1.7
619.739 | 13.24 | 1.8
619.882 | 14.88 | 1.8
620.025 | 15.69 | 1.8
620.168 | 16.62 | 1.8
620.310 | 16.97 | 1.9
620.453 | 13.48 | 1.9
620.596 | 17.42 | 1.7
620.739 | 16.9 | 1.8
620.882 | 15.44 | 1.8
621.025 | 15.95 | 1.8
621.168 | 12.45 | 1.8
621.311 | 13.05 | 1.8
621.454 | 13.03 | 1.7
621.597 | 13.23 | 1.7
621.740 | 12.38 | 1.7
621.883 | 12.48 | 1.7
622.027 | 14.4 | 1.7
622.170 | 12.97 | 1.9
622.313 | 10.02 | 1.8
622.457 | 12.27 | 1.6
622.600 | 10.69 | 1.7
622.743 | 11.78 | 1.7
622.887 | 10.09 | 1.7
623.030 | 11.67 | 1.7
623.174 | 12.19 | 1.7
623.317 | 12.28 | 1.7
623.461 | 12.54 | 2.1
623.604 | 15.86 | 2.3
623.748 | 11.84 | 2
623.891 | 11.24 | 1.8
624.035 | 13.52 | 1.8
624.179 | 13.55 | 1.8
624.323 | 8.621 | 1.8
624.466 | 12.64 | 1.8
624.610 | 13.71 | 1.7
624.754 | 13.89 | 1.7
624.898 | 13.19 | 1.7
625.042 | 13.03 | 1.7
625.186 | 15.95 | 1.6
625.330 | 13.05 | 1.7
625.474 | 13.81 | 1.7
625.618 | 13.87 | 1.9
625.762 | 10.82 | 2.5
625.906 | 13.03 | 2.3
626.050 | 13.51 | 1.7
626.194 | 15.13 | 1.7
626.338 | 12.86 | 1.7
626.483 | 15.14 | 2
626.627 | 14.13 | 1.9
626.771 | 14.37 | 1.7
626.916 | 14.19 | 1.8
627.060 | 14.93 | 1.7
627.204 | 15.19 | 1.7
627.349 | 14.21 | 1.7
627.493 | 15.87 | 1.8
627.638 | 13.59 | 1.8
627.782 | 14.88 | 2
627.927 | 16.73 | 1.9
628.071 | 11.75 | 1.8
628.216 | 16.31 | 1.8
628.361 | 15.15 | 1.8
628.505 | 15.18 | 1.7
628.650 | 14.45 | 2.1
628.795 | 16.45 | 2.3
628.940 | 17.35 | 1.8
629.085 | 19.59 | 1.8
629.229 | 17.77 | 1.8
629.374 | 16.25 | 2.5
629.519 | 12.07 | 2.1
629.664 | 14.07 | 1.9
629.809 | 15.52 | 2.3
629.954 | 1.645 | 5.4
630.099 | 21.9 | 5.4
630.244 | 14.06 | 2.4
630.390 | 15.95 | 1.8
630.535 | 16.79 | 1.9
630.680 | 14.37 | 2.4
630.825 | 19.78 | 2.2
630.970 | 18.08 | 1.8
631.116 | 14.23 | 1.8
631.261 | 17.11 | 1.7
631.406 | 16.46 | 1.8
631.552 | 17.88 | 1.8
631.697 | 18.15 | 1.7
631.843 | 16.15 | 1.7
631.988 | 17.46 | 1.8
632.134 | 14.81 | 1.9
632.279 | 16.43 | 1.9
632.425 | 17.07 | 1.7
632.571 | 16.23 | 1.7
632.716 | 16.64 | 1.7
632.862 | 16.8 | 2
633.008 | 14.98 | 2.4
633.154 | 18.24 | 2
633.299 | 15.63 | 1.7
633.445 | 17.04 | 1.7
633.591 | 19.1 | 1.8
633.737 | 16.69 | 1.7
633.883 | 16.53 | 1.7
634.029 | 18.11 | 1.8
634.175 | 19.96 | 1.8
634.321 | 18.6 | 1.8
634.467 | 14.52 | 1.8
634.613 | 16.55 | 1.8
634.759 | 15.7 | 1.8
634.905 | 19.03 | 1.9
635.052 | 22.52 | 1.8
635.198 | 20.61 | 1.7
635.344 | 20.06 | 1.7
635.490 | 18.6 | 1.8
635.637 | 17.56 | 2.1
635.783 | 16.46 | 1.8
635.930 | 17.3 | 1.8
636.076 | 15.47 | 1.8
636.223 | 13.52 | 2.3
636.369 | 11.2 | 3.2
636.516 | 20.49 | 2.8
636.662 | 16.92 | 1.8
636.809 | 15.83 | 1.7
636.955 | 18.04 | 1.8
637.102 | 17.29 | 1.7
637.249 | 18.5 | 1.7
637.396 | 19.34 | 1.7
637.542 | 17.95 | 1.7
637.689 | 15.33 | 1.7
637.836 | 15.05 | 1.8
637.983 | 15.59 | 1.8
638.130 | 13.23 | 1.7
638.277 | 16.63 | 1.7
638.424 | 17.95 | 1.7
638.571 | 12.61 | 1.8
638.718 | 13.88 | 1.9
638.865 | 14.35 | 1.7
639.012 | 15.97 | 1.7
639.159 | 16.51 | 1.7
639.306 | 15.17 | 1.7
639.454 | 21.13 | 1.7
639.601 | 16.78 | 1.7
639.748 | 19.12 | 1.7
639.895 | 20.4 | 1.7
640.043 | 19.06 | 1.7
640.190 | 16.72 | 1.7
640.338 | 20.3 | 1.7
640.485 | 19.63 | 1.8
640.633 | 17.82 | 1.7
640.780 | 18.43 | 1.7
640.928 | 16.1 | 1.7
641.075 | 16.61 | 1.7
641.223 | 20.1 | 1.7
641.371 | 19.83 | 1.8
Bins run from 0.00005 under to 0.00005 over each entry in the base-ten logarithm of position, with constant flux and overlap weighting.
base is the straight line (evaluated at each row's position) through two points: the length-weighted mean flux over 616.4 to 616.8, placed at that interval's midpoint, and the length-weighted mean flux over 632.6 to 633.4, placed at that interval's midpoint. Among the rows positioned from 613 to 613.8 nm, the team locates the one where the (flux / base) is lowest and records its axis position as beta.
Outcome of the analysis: 613.775 nm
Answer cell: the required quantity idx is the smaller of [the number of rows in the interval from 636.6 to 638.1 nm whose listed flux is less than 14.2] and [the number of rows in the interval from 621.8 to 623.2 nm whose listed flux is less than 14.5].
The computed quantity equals 0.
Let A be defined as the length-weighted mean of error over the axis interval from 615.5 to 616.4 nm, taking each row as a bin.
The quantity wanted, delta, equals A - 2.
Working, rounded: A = 1.83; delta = -0.17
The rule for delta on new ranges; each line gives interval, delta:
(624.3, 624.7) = -0.24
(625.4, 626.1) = 0.03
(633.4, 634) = -0.27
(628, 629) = -0.10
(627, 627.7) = -0.26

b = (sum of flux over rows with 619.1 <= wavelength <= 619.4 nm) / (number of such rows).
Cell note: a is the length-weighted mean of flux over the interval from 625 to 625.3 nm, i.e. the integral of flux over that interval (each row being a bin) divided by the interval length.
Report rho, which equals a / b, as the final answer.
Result 1.17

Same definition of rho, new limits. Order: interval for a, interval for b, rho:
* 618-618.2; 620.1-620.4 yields 0.85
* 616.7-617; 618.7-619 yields 0.83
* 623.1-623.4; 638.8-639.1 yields 0.81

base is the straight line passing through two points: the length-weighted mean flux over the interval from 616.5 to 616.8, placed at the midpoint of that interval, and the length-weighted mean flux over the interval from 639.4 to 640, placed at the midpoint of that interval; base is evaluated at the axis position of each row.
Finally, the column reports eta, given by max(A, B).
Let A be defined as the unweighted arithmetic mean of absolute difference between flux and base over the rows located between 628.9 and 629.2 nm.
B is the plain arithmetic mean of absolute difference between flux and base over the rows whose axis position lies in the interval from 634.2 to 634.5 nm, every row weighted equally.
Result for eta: 2.1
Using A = 2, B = 2.1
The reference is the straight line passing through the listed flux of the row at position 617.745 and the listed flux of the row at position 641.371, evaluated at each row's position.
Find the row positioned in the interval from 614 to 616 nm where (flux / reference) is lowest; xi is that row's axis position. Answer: 615.757 nm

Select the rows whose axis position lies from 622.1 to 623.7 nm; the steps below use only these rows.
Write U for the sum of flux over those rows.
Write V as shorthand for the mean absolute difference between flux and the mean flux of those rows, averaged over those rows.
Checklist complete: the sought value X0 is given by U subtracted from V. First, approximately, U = 132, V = 1.1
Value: -131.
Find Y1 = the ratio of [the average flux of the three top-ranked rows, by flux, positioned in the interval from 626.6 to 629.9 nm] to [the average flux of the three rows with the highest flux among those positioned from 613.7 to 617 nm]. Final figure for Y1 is 0.90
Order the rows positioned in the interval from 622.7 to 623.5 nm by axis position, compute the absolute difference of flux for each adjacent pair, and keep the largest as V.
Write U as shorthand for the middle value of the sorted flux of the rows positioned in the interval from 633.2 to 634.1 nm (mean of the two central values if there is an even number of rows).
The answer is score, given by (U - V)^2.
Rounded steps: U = 17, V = 2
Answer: 230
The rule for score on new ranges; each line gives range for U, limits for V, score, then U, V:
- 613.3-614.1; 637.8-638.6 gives 145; 17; 5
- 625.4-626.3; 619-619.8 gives 122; 14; 3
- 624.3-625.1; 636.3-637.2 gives 15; 13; 9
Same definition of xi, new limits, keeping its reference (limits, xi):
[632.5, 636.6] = 636.369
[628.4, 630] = 629.954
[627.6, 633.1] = 629.954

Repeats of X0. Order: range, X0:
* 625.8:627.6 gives -172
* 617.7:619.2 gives -156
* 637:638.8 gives -192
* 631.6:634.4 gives -324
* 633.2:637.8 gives -539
